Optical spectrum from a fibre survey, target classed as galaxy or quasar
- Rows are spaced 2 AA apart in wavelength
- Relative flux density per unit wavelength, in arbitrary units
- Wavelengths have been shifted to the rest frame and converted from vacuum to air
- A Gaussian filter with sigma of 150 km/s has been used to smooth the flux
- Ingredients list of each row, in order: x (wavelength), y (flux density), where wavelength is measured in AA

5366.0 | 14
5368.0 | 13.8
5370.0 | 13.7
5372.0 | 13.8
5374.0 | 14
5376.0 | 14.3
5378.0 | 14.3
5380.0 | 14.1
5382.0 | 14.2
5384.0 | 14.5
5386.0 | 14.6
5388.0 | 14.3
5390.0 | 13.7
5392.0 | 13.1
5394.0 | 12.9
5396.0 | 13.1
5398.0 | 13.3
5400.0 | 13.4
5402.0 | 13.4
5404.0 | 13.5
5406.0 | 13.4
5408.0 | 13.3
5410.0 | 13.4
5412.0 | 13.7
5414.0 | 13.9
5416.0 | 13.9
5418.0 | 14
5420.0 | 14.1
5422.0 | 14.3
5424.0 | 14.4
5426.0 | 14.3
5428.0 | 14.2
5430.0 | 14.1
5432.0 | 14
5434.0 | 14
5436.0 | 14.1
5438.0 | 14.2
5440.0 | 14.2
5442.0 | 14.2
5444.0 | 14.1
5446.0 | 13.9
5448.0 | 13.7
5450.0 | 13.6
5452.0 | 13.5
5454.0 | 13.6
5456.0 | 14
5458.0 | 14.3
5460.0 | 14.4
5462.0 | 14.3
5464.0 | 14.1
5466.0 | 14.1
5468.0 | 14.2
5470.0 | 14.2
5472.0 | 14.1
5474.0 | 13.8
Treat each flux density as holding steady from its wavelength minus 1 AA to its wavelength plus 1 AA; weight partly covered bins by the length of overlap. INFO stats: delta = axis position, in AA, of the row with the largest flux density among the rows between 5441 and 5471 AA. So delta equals 5460.0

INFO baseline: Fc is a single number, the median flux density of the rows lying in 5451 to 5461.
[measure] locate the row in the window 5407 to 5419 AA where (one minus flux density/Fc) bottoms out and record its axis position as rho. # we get 5418.0 AA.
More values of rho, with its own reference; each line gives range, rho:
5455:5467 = 5460.0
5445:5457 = 5456.0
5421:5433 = 5424.0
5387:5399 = 5388.0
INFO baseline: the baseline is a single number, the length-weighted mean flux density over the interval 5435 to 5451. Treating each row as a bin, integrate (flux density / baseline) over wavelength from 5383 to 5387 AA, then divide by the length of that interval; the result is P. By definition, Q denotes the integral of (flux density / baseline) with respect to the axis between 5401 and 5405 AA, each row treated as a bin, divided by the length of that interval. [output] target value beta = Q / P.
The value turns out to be 0.92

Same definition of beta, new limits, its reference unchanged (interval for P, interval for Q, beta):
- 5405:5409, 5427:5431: 1.06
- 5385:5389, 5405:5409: 0.92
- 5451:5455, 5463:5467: 1.04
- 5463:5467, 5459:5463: 1.02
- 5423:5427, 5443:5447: 0.98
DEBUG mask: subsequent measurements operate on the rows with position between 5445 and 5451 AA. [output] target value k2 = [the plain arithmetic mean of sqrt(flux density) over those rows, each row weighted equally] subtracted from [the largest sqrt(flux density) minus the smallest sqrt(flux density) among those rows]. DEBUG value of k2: -3.67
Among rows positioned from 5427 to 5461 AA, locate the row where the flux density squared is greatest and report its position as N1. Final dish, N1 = 5460.0 AA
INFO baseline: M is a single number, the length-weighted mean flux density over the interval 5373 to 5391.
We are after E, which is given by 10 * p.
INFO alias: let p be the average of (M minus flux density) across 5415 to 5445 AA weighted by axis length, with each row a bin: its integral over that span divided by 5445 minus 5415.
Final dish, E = 1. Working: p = 0.1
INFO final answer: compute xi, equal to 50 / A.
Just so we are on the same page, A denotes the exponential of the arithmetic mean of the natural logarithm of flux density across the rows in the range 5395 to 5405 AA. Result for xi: 3.75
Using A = 13.3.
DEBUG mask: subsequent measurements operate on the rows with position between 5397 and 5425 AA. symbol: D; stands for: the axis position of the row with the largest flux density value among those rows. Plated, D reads 5424.0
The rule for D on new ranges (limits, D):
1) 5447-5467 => 5460.0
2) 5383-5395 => 5386.0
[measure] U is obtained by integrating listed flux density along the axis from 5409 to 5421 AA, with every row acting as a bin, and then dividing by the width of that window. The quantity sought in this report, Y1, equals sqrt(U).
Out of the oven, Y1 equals 3.72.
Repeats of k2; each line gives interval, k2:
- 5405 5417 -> -3.61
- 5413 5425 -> -3.69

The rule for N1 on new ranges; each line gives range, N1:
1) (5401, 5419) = 5418.0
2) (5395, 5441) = 5424.0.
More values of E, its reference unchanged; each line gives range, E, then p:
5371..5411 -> 5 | 0.5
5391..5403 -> 10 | 1.0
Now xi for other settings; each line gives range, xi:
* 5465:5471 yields 3.53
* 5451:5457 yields 3.65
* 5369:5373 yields 3.64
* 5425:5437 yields 3.54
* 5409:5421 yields 3.61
